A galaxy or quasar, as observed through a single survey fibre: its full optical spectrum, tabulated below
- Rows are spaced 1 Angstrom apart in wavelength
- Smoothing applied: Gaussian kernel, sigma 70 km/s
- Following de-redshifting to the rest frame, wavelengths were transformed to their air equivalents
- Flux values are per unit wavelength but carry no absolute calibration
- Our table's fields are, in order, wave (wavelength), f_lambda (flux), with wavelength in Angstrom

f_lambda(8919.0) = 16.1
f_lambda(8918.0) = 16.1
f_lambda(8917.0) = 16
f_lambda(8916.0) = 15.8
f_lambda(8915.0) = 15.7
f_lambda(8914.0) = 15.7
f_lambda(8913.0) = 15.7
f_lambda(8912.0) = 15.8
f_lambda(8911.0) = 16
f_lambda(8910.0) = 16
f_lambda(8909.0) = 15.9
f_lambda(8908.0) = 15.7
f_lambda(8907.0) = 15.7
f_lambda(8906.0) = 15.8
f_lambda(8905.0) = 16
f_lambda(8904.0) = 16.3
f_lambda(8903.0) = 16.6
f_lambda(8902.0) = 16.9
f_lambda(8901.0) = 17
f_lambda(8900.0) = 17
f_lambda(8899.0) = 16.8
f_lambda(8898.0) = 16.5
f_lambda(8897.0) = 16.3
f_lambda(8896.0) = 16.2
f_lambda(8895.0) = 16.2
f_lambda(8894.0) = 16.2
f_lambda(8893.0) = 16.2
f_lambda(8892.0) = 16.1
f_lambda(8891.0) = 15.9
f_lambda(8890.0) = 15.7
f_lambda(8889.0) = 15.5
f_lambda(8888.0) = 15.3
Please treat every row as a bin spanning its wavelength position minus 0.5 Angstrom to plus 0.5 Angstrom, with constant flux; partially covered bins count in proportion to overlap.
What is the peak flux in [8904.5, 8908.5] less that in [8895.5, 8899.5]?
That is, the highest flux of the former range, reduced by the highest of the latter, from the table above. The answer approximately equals -0.8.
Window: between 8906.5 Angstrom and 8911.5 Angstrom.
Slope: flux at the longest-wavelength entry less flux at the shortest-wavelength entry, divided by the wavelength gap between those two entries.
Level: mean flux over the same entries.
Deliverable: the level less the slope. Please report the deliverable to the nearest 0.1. 15.8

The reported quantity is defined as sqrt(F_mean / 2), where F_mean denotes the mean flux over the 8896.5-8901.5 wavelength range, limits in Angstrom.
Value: 2.89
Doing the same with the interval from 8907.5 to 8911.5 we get 2.82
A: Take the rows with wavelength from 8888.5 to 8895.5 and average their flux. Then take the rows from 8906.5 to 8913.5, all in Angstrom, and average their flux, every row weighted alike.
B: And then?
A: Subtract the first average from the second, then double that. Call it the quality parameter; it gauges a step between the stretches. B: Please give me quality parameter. -0.29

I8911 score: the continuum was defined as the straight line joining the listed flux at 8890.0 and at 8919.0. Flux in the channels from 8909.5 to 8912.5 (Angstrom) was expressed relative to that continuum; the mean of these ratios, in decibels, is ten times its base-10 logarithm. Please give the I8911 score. -0.02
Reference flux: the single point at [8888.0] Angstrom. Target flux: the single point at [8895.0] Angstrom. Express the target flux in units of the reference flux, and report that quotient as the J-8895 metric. 1.059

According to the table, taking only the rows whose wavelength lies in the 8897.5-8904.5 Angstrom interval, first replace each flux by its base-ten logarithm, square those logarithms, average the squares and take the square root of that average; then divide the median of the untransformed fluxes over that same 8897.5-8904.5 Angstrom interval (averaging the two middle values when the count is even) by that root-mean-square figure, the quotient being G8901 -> 13.7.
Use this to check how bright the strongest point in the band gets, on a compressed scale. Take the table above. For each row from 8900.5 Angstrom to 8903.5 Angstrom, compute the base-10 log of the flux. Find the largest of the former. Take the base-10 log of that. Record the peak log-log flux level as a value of 0.090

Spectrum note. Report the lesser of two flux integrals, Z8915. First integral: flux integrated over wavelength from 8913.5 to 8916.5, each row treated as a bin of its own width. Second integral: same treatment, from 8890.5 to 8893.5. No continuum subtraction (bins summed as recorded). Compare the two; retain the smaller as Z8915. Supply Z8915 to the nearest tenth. 47.2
